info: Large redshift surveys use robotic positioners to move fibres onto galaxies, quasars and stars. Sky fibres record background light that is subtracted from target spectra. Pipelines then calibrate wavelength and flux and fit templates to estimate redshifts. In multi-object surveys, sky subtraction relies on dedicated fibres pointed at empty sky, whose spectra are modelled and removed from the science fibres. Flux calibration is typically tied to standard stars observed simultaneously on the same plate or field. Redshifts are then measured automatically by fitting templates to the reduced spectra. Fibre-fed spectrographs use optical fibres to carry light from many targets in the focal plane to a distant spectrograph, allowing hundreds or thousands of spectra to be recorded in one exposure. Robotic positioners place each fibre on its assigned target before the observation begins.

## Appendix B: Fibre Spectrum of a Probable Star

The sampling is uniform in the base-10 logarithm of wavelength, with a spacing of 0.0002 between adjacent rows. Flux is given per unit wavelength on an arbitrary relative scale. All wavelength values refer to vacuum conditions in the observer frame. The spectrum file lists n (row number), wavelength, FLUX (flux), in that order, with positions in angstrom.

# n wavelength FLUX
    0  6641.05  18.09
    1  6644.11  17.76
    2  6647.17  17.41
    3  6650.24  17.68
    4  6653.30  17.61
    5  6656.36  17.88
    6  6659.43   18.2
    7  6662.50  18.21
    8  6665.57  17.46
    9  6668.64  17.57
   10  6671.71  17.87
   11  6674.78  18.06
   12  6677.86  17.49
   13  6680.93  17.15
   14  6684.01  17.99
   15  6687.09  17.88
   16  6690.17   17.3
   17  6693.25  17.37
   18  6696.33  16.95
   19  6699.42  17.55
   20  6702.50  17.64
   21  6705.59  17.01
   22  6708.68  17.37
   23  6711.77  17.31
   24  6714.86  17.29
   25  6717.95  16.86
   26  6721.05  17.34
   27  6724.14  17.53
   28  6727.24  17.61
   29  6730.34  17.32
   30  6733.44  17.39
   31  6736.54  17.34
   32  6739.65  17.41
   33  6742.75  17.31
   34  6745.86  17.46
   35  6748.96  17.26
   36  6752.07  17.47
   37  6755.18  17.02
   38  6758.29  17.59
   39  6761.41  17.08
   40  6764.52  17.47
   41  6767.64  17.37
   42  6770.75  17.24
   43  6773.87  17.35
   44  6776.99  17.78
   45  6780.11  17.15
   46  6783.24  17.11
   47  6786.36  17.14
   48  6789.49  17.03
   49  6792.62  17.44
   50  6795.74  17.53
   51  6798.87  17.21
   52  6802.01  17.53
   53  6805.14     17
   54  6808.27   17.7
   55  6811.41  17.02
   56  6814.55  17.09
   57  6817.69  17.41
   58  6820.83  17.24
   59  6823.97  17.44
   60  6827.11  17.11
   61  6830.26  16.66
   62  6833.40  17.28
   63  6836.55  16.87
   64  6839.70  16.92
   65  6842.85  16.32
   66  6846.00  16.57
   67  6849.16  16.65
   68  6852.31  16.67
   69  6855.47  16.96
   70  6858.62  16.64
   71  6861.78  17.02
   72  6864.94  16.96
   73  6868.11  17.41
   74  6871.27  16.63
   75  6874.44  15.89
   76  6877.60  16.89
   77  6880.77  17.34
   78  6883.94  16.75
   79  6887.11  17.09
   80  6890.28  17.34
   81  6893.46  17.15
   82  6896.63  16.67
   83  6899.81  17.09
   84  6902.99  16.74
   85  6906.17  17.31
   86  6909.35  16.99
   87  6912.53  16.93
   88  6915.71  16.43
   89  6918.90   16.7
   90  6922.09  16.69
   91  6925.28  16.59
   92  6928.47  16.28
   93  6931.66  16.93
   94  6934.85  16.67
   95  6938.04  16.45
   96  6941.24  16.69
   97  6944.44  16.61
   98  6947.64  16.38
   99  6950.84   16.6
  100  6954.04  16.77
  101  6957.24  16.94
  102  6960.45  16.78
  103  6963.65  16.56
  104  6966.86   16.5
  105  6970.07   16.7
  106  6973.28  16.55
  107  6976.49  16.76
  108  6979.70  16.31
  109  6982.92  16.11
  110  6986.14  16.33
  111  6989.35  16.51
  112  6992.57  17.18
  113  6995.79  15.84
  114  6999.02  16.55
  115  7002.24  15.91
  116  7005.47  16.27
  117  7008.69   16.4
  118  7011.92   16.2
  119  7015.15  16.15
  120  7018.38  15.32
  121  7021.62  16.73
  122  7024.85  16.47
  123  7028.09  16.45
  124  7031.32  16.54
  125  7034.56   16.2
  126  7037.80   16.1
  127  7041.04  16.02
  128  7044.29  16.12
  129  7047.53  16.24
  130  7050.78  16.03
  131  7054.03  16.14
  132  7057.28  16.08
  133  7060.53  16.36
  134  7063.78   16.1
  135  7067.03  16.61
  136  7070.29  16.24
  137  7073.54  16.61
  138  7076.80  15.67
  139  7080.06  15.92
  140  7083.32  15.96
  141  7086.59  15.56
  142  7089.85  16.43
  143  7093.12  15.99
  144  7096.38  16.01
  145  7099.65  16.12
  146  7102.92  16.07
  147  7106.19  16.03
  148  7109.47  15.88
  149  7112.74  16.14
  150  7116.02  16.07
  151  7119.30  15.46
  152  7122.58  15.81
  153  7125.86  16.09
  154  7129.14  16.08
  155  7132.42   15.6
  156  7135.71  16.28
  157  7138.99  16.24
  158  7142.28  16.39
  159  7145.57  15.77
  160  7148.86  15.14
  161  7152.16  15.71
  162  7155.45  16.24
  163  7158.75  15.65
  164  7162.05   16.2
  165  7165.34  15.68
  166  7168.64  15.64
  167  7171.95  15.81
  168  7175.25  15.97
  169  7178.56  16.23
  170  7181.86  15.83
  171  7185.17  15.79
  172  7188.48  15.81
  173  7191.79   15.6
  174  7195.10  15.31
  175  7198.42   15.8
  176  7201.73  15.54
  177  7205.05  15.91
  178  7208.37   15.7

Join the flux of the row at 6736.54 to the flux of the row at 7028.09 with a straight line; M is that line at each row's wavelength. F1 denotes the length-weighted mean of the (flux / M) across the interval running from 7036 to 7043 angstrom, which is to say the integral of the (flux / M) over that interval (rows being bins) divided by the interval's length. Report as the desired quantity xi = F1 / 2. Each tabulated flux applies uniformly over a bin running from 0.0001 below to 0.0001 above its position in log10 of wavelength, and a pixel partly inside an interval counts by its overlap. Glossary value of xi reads 0.489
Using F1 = 0.98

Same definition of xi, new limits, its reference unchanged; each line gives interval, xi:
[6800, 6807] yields 0.504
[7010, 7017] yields 0.490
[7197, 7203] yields 0.493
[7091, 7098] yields 0.494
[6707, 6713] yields 0.497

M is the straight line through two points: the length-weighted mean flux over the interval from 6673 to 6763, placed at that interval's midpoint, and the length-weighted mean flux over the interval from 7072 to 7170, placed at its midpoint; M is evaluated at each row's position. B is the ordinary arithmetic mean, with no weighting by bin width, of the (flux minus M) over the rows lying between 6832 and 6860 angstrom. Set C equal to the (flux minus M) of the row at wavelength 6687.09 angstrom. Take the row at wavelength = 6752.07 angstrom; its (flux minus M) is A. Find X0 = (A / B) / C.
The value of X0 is -3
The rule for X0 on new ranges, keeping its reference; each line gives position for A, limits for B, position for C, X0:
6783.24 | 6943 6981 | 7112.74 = -3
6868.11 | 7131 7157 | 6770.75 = 277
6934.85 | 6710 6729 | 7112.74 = -5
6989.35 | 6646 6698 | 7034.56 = -17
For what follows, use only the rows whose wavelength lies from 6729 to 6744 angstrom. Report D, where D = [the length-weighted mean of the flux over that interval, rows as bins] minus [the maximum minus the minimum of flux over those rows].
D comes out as 17.3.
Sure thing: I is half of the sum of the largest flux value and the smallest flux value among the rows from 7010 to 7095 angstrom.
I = 16.0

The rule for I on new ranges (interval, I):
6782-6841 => 17.2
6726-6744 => 17.5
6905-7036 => 16.3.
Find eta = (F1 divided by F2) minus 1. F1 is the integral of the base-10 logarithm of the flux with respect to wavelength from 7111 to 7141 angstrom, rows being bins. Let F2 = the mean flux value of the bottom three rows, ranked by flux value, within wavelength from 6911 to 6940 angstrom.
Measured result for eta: 1.20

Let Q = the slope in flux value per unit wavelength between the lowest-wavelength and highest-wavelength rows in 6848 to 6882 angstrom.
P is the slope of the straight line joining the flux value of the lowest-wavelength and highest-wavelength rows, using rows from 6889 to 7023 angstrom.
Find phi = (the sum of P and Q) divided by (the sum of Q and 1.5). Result 0.011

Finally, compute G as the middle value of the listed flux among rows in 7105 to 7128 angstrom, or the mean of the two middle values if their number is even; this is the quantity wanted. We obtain 16.03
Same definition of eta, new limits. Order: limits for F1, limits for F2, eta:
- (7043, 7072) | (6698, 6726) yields 1.06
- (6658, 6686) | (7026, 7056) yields 1.18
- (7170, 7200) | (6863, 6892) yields 1.19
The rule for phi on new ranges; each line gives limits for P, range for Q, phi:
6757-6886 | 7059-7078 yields -0.034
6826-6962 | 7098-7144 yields 0.003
